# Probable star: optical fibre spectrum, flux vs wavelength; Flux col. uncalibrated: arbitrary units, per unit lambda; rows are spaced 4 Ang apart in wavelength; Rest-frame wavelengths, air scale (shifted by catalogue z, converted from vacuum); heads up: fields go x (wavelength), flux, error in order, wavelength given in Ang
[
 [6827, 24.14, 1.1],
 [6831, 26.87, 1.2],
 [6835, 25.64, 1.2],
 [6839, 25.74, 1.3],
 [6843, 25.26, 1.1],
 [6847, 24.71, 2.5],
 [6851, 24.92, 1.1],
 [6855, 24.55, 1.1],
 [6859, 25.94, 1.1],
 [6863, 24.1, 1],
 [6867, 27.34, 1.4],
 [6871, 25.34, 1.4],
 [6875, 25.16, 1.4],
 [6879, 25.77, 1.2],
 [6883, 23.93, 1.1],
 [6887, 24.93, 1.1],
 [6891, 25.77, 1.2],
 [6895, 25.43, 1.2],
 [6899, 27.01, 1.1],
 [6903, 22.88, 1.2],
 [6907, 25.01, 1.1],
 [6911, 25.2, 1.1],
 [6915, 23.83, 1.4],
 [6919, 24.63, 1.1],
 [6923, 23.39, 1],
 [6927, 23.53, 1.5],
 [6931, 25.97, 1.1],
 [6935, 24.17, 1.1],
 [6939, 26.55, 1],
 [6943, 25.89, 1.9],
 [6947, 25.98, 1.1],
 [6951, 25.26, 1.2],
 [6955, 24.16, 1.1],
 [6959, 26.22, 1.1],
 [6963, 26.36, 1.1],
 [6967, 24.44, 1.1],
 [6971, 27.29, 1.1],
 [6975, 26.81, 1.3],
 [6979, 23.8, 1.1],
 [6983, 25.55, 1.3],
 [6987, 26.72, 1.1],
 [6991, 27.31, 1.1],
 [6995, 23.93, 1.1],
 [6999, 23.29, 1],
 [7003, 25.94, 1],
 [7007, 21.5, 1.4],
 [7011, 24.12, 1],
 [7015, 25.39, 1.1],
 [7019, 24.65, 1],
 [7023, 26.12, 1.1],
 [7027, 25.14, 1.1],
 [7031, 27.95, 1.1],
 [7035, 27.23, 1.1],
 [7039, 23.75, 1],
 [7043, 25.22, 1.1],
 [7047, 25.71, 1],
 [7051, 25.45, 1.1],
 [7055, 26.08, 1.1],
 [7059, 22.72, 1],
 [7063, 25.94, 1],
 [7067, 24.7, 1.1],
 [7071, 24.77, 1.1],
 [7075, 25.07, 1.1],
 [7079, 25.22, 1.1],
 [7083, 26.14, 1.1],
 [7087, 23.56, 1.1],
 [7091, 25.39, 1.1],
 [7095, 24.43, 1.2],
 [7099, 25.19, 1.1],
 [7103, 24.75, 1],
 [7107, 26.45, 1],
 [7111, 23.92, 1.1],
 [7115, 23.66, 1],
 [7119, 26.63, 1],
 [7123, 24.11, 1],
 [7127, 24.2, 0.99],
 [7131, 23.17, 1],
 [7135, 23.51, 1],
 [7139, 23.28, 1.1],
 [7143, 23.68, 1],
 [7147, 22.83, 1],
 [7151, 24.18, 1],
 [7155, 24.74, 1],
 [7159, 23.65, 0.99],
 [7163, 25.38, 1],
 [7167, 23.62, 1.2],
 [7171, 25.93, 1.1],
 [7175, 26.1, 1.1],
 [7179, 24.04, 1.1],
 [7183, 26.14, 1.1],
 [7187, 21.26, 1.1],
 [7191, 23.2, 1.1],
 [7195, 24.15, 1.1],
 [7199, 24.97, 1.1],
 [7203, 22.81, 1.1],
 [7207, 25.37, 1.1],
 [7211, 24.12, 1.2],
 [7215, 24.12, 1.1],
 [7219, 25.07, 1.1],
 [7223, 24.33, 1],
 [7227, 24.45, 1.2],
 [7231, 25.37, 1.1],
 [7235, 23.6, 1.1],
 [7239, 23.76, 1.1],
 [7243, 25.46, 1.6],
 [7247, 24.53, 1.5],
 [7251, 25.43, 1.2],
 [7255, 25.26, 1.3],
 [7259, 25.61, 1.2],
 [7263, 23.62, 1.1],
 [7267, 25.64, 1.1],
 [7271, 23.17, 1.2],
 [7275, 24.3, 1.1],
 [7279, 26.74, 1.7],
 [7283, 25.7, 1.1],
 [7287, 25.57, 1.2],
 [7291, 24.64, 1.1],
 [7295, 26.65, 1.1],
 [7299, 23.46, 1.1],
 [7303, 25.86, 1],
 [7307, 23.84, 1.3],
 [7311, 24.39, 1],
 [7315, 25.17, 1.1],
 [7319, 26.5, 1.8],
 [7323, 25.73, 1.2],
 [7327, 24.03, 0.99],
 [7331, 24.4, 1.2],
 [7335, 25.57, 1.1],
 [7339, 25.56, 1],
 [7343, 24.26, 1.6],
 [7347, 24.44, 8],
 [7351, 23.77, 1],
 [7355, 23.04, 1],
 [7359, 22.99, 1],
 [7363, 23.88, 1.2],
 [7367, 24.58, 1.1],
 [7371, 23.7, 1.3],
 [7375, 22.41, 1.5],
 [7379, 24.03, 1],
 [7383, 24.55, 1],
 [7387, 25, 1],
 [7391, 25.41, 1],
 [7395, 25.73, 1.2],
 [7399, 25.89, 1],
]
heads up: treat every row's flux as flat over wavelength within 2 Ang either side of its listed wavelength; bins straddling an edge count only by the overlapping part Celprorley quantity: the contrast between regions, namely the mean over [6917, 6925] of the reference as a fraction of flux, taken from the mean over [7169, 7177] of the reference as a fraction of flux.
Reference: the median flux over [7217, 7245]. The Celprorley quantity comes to -0.08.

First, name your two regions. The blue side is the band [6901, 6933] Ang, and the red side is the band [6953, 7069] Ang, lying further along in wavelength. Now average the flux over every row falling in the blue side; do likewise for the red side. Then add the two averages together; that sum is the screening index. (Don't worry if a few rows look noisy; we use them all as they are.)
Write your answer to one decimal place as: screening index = 49.6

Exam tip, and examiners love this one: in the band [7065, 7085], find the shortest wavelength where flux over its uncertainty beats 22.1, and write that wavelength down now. 7067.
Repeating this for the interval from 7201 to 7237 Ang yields 7207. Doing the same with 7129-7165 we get 7131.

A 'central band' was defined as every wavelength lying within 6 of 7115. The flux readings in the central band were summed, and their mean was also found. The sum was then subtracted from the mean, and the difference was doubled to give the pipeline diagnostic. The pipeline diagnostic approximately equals -98.9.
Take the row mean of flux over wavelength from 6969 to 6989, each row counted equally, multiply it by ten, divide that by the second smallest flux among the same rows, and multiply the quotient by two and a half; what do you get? 25.5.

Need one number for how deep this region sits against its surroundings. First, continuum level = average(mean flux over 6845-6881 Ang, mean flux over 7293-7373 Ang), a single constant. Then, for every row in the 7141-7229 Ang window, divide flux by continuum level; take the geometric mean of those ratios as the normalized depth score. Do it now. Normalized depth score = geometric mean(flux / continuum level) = 0.972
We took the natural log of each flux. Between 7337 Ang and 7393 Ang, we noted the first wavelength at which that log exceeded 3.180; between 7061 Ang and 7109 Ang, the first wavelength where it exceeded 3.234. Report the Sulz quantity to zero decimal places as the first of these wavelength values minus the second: 276 Ang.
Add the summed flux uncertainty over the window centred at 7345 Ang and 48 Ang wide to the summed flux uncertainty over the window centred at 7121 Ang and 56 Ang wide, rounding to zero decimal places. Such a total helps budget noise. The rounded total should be 35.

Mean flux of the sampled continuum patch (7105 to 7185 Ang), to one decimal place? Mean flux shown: 24.5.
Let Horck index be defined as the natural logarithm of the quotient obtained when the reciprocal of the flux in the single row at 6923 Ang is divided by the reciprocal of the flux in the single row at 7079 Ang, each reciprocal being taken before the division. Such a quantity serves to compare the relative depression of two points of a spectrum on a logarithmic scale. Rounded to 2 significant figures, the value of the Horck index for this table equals 0.075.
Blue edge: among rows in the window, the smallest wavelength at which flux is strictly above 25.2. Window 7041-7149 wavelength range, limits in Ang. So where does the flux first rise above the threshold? 7043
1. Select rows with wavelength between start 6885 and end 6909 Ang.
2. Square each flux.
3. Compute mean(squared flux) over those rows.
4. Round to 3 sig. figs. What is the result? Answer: 635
